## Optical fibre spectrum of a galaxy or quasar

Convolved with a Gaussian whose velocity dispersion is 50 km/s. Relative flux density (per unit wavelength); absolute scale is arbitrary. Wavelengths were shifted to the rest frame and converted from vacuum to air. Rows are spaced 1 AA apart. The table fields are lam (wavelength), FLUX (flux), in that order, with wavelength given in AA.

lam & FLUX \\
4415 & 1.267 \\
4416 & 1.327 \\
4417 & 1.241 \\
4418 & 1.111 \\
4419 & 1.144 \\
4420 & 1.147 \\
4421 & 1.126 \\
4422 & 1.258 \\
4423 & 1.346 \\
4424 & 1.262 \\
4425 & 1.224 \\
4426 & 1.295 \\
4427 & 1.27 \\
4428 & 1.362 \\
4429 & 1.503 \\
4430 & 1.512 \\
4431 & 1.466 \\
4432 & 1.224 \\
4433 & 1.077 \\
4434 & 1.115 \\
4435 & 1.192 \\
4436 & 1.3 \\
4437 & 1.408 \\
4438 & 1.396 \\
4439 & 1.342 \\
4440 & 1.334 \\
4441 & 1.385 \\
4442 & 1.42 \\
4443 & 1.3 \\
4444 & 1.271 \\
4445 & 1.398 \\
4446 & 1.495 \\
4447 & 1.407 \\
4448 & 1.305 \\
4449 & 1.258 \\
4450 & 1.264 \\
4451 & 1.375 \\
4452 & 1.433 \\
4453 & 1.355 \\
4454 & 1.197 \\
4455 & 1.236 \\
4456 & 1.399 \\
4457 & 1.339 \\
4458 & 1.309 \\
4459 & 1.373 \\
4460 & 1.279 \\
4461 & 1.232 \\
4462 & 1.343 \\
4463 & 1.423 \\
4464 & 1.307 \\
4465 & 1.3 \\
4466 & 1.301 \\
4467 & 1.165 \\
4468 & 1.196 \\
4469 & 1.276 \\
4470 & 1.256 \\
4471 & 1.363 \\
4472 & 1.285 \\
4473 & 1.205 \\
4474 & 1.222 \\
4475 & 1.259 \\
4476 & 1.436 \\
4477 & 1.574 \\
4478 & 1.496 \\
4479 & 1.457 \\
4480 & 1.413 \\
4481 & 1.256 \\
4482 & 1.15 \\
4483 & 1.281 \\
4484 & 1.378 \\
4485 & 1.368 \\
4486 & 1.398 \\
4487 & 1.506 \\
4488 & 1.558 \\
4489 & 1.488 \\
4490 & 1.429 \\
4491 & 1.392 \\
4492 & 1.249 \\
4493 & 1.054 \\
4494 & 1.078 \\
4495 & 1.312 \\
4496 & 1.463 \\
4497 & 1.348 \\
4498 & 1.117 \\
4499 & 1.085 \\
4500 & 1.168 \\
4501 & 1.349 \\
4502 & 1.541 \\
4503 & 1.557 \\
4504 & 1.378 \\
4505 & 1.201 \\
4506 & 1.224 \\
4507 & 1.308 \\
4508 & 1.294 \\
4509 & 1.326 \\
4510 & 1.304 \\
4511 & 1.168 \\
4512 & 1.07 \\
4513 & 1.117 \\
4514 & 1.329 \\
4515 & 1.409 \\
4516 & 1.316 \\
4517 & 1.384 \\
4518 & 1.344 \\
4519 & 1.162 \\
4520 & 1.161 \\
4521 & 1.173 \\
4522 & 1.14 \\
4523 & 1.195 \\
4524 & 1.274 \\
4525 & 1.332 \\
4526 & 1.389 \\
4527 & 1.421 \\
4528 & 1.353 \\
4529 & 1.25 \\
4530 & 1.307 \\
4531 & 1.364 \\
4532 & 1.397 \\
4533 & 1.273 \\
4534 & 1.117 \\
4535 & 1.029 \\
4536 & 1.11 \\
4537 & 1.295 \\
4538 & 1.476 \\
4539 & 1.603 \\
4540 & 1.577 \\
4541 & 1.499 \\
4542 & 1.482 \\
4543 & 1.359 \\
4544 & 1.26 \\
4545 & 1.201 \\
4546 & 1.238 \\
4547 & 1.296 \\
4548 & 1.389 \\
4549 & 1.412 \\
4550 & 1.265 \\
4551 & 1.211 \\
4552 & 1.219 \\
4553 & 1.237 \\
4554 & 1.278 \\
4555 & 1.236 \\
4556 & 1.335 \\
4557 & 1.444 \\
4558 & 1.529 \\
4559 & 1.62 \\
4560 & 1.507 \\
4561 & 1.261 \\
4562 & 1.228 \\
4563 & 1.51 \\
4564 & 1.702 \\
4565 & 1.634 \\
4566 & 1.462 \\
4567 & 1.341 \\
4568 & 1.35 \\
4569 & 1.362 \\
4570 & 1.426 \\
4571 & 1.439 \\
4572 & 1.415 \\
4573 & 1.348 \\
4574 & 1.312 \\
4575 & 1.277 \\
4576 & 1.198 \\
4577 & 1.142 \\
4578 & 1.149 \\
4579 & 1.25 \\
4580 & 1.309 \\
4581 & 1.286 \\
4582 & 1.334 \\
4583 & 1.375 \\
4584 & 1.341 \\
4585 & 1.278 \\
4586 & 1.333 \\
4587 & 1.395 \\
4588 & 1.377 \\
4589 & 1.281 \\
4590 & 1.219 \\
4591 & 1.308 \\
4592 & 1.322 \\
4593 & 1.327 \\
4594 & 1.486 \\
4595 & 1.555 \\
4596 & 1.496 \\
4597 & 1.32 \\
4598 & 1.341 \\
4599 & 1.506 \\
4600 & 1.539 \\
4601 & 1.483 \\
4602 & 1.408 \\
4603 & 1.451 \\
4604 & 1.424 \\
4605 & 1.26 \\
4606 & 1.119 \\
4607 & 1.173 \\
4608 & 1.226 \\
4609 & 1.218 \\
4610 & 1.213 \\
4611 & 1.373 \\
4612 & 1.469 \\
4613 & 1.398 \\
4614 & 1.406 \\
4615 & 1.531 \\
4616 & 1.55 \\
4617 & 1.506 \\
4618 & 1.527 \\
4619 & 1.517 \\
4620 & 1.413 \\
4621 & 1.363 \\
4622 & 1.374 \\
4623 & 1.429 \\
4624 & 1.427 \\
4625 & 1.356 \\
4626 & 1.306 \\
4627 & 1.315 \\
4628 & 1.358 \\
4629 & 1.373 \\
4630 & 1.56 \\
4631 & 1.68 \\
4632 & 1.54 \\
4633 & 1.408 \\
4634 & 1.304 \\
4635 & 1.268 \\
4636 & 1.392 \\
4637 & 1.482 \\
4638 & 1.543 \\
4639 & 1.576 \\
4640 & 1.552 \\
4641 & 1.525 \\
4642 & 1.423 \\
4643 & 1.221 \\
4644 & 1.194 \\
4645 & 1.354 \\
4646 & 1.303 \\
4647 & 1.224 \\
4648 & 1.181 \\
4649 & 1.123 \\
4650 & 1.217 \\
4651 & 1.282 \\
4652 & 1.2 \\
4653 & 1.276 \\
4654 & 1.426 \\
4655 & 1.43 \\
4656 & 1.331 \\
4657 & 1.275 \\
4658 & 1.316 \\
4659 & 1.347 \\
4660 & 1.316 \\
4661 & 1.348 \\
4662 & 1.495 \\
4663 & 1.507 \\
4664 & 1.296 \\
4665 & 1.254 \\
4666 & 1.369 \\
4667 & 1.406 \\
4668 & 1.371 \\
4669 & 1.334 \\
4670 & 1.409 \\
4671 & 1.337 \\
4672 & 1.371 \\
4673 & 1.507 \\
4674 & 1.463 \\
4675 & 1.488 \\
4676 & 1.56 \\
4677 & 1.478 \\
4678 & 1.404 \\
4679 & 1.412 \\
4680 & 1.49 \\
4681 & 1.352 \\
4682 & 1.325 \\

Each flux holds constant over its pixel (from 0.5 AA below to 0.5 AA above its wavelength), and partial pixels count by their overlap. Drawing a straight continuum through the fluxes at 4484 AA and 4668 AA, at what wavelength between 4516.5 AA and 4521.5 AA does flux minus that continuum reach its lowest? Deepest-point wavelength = 4520 AA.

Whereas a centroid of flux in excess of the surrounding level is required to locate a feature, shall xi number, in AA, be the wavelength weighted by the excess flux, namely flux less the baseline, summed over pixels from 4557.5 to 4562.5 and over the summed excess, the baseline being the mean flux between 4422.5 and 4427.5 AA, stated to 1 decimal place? 4558.7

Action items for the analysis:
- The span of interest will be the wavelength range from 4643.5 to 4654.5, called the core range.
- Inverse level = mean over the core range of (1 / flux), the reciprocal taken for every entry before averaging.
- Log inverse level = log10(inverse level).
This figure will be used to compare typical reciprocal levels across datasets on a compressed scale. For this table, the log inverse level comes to -0.096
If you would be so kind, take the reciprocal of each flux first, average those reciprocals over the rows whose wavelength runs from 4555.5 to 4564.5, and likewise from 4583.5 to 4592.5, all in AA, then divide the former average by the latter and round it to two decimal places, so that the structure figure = 0.91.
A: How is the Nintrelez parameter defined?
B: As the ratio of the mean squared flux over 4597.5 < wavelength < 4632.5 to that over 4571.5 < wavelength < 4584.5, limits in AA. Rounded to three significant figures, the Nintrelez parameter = 1.19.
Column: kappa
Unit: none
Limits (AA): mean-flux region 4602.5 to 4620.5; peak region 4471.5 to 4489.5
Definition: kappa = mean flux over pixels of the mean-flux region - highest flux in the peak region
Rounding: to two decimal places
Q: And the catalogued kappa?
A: -0.20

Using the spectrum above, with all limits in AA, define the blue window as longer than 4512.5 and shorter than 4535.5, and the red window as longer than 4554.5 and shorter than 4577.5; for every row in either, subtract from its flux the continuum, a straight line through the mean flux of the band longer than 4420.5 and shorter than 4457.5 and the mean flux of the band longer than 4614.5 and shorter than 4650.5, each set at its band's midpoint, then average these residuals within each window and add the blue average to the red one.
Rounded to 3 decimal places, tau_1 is -0.062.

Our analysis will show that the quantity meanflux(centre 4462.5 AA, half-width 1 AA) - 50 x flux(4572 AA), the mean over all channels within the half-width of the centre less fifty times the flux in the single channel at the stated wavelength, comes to -69.4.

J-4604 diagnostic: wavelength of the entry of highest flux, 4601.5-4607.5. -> 4603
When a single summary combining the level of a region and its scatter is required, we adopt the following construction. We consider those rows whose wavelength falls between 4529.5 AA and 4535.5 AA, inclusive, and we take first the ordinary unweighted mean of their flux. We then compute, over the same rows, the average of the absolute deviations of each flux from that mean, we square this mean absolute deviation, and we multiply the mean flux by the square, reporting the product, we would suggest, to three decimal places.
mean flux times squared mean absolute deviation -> 0.017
